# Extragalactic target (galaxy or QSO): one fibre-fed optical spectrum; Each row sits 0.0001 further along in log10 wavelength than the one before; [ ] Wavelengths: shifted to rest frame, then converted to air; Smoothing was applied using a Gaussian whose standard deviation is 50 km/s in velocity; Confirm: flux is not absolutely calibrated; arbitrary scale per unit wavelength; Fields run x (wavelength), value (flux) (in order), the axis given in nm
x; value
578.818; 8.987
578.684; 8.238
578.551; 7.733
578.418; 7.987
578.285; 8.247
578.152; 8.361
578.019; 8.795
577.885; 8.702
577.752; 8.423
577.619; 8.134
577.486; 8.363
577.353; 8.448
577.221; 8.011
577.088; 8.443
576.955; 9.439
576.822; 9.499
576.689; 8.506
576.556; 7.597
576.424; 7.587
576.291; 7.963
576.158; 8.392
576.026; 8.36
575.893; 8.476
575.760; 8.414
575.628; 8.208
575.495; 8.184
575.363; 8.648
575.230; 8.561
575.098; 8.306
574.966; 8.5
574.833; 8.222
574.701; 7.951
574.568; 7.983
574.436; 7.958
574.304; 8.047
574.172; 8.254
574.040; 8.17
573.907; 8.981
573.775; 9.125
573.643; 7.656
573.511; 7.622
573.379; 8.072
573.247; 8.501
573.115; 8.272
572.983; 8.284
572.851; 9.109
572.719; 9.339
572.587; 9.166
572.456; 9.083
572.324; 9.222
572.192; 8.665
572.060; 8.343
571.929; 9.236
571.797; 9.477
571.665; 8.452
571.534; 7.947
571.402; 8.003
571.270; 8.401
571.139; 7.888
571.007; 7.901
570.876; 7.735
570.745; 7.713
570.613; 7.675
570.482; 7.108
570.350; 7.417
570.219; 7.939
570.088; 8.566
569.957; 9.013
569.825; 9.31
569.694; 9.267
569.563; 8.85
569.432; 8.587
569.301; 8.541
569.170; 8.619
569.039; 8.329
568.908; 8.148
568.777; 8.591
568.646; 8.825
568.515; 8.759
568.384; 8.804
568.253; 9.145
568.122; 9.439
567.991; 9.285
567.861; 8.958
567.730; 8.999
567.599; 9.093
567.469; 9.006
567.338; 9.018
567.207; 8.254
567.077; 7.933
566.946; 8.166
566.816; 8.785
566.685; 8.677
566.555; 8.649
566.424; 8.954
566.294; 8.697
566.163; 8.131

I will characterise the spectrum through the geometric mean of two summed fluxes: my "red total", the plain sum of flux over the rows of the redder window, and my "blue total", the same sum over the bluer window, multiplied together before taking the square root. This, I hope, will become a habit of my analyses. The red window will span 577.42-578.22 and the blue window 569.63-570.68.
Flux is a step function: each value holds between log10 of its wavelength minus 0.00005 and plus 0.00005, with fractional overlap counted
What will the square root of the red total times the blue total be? 58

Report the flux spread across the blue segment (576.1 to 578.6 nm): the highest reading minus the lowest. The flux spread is 1.91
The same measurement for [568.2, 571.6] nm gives 2.20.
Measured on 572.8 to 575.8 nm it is 1.50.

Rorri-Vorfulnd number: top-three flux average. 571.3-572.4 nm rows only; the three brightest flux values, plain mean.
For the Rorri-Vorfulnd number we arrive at 9.3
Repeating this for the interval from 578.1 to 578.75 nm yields 8.3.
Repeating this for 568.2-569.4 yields 8.9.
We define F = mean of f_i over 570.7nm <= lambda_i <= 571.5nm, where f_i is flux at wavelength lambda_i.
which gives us 7.9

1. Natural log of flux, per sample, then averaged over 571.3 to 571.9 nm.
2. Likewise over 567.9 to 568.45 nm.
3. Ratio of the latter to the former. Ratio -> 1.04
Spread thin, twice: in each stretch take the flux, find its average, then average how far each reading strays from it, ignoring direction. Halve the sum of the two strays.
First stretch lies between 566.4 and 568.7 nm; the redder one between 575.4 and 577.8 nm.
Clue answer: 0.30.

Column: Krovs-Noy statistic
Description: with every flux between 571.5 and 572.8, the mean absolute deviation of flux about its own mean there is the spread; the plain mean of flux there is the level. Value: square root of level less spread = 2.91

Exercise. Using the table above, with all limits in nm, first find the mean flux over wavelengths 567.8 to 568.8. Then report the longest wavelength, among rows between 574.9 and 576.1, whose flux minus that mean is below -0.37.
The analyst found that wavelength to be 576.026 nm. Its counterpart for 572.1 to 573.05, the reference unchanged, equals 572.983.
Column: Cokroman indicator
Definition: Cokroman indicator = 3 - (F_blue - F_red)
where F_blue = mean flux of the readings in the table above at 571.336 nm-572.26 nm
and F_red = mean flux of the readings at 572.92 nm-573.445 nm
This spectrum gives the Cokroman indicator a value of 2.7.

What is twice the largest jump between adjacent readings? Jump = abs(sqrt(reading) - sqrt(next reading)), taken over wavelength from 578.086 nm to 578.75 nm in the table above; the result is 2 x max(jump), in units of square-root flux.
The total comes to 0.18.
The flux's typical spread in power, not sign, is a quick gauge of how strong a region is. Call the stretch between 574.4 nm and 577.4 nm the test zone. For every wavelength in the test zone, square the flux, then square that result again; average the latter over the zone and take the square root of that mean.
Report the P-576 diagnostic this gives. 70.1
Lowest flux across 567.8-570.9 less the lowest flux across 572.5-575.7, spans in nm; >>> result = -0.5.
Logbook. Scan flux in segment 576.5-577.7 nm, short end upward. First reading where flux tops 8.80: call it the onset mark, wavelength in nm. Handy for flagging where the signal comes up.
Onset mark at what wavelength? 576.822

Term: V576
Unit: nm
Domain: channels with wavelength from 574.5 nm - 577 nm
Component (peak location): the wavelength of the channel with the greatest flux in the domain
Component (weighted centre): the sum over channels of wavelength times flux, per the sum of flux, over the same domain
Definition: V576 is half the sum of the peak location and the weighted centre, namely 576.30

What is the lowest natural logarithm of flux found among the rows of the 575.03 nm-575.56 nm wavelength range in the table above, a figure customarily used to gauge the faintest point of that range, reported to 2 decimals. 2.10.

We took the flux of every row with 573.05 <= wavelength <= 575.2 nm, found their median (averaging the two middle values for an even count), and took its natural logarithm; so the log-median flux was 2.10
